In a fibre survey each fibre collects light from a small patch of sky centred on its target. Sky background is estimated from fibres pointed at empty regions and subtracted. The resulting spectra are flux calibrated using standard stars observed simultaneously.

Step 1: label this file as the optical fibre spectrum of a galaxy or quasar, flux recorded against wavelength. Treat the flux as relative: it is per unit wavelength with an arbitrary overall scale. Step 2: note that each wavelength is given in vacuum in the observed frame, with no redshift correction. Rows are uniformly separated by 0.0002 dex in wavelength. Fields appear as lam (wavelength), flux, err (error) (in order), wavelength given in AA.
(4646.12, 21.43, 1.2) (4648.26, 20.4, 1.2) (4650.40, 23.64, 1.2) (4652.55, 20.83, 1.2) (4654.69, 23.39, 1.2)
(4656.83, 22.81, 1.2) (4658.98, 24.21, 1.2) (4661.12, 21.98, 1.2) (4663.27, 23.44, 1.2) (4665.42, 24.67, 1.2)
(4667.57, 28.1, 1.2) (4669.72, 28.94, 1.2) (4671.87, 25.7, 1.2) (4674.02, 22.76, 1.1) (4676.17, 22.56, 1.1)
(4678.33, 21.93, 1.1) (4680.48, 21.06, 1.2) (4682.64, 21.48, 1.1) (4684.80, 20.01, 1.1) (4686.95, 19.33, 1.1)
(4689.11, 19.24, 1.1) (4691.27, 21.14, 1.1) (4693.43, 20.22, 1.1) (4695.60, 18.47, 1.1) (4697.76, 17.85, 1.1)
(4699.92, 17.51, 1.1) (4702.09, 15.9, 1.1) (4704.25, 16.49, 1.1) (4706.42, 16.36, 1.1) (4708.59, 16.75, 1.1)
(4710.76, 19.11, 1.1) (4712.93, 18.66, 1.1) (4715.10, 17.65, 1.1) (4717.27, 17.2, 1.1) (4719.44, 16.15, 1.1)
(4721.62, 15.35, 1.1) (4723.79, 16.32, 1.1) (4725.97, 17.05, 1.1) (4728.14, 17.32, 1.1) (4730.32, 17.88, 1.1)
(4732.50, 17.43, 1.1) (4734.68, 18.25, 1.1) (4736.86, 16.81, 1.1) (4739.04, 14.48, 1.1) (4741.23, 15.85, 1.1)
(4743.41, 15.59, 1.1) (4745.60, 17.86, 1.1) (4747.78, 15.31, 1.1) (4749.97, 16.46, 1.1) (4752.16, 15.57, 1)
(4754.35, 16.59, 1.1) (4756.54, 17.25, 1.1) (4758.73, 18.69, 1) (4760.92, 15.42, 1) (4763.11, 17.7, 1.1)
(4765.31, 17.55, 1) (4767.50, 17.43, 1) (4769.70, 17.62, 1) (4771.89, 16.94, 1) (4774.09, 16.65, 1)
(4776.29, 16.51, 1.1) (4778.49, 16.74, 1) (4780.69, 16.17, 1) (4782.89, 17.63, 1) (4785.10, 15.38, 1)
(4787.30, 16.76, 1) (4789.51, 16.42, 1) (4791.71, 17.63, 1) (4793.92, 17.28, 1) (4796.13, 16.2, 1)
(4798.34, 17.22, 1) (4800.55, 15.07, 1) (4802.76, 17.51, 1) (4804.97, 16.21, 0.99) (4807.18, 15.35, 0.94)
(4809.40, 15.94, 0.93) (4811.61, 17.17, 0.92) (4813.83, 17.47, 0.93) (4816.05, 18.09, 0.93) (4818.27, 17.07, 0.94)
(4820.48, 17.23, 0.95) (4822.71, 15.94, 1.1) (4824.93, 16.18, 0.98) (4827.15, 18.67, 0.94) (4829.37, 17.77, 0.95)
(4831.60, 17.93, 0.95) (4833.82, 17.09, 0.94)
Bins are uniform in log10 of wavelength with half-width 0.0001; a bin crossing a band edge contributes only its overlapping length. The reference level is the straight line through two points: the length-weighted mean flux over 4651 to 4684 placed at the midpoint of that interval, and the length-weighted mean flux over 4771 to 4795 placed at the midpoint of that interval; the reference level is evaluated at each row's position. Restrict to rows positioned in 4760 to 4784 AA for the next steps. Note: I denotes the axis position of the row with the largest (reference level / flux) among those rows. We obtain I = 4760.92 AA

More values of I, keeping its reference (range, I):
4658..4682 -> 4661.12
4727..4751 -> 4739.04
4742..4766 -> 4747.78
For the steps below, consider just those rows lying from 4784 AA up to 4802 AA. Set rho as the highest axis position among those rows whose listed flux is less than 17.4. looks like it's 4800.55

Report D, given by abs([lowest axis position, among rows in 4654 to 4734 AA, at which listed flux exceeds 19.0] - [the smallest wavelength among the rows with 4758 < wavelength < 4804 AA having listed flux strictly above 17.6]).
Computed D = 104.0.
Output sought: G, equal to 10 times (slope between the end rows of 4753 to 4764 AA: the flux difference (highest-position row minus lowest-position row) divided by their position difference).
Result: 1.3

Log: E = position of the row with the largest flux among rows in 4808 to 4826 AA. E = 4816.05 AA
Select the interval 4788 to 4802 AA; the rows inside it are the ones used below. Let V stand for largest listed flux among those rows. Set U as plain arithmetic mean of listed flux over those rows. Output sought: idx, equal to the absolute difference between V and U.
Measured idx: 1.0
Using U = 16.6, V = 17.63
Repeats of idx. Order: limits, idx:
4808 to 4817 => 0.9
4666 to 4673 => 1.4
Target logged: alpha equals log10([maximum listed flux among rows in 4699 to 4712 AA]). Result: 1.28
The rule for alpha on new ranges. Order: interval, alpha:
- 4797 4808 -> 1.24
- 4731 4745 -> 1.26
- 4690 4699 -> 1.33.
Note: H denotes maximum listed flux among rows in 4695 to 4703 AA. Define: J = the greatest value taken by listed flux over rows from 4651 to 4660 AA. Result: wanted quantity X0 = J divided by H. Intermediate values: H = 18.47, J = 24.21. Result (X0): 1.31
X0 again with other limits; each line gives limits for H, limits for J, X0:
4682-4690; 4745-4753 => 0.83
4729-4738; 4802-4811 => 0.96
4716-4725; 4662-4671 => 1.68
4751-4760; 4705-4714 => 1.02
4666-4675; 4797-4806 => 0.61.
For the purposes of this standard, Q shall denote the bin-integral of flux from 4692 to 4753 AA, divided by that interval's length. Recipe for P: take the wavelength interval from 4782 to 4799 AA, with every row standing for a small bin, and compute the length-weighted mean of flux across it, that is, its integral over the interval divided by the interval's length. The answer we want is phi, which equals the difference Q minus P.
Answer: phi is 0.2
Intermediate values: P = 16.79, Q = 17.0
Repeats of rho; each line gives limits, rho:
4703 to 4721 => 4719.44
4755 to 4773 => 4771.89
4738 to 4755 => 4754.35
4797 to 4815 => 4811.61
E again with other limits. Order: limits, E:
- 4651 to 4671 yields 4669.72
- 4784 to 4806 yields 4791.71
